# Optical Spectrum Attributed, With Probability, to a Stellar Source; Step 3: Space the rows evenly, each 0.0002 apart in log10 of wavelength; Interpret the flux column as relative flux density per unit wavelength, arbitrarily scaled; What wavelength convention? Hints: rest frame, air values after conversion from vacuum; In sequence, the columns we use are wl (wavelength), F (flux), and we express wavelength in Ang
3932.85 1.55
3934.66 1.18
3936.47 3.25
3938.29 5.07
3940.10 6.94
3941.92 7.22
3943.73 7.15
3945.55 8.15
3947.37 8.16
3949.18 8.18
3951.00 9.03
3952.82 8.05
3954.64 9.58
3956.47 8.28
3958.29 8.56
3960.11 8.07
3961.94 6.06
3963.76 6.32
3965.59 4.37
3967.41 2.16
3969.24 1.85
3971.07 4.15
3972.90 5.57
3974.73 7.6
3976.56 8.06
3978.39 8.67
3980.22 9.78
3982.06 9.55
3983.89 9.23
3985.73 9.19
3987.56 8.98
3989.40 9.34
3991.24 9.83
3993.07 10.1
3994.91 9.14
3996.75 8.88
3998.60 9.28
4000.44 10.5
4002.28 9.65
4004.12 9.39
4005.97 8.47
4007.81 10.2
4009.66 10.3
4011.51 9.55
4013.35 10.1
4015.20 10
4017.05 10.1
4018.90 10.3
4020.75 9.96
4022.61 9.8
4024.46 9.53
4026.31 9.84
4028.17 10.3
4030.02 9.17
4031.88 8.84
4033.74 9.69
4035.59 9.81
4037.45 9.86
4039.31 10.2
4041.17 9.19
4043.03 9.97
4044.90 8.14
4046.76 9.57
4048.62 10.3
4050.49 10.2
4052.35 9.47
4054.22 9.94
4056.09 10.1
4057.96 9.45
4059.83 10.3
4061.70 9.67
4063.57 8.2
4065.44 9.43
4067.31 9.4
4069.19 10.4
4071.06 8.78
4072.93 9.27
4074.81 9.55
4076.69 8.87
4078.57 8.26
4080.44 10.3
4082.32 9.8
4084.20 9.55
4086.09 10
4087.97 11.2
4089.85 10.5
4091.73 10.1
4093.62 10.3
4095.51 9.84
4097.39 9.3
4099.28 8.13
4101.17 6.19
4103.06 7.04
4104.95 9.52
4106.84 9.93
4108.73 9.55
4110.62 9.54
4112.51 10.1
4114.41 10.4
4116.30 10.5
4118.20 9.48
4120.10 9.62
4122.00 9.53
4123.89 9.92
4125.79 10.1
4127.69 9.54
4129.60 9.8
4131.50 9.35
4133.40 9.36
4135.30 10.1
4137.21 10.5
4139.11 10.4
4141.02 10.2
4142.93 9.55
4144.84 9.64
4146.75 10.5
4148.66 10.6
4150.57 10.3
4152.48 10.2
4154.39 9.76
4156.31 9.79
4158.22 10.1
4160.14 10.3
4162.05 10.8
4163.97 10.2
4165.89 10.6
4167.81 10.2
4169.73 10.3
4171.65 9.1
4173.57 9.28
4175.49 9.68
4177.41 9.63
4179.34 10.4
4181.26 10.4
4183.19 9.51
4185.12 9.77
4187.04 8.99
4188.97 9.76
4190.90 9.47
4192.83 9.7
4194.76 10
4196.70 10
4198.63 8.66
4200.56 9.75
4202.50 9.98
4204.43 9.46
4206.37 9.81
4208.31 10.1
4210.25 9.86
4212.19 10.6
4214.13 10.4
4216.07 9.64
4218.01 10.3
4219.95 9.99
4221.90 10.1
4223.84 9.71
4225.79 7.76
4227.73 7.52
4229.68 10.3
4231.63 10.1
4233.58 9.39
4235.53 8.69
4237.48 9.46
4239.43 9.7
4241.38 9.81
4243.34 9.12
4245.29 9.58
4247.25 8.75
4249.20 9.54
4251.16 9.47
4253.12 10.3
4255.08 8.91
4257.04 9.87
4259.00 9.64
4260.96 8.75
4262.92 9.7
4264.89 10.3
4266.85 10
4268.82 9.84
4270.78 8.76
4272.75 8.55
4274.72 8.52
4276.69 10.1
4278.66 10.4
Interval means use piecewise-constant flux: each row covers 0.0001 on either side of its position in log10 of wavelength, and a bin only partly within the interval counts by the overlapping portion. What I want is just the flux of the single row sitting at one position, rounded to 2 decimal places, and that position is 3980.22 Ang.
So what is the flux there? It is 9.78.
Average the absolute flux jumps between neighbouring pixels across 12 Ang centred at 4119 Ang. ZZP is 0.35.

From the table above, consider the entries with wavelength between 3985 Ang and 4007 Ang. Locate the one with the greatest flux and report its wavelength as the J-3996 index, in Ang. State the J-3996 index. 4000.44 Ang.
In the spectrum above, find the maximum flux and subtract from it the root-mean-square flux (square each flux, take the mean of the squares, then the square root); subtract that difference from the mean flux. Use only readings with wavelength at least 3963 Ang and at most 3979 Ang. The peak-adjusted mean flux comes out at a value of 2.6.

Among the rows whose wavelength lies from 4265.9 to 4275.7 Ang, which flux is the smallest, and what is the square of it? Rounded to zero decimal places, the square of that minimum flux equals 73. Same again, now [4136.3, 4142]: 104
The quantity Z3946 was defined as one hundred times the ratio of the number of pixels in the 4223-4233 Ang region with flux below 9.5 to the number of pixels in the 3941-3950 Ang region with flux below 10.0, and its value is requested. 40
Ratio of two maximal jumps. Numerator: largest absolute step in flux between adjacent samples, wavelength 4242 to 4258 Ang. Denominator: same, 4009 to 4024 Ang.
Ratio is 1.9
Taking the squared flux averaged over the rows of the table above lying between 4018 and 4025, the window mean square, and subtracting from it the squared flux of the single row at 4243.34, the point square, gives 15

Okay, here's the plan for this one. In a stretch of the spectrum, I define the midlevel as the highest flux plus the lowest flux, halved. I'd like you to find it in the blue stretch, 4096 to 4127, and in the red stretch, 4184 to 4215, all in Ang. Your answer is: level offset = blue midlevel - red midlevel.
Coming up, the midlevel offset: -1.3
